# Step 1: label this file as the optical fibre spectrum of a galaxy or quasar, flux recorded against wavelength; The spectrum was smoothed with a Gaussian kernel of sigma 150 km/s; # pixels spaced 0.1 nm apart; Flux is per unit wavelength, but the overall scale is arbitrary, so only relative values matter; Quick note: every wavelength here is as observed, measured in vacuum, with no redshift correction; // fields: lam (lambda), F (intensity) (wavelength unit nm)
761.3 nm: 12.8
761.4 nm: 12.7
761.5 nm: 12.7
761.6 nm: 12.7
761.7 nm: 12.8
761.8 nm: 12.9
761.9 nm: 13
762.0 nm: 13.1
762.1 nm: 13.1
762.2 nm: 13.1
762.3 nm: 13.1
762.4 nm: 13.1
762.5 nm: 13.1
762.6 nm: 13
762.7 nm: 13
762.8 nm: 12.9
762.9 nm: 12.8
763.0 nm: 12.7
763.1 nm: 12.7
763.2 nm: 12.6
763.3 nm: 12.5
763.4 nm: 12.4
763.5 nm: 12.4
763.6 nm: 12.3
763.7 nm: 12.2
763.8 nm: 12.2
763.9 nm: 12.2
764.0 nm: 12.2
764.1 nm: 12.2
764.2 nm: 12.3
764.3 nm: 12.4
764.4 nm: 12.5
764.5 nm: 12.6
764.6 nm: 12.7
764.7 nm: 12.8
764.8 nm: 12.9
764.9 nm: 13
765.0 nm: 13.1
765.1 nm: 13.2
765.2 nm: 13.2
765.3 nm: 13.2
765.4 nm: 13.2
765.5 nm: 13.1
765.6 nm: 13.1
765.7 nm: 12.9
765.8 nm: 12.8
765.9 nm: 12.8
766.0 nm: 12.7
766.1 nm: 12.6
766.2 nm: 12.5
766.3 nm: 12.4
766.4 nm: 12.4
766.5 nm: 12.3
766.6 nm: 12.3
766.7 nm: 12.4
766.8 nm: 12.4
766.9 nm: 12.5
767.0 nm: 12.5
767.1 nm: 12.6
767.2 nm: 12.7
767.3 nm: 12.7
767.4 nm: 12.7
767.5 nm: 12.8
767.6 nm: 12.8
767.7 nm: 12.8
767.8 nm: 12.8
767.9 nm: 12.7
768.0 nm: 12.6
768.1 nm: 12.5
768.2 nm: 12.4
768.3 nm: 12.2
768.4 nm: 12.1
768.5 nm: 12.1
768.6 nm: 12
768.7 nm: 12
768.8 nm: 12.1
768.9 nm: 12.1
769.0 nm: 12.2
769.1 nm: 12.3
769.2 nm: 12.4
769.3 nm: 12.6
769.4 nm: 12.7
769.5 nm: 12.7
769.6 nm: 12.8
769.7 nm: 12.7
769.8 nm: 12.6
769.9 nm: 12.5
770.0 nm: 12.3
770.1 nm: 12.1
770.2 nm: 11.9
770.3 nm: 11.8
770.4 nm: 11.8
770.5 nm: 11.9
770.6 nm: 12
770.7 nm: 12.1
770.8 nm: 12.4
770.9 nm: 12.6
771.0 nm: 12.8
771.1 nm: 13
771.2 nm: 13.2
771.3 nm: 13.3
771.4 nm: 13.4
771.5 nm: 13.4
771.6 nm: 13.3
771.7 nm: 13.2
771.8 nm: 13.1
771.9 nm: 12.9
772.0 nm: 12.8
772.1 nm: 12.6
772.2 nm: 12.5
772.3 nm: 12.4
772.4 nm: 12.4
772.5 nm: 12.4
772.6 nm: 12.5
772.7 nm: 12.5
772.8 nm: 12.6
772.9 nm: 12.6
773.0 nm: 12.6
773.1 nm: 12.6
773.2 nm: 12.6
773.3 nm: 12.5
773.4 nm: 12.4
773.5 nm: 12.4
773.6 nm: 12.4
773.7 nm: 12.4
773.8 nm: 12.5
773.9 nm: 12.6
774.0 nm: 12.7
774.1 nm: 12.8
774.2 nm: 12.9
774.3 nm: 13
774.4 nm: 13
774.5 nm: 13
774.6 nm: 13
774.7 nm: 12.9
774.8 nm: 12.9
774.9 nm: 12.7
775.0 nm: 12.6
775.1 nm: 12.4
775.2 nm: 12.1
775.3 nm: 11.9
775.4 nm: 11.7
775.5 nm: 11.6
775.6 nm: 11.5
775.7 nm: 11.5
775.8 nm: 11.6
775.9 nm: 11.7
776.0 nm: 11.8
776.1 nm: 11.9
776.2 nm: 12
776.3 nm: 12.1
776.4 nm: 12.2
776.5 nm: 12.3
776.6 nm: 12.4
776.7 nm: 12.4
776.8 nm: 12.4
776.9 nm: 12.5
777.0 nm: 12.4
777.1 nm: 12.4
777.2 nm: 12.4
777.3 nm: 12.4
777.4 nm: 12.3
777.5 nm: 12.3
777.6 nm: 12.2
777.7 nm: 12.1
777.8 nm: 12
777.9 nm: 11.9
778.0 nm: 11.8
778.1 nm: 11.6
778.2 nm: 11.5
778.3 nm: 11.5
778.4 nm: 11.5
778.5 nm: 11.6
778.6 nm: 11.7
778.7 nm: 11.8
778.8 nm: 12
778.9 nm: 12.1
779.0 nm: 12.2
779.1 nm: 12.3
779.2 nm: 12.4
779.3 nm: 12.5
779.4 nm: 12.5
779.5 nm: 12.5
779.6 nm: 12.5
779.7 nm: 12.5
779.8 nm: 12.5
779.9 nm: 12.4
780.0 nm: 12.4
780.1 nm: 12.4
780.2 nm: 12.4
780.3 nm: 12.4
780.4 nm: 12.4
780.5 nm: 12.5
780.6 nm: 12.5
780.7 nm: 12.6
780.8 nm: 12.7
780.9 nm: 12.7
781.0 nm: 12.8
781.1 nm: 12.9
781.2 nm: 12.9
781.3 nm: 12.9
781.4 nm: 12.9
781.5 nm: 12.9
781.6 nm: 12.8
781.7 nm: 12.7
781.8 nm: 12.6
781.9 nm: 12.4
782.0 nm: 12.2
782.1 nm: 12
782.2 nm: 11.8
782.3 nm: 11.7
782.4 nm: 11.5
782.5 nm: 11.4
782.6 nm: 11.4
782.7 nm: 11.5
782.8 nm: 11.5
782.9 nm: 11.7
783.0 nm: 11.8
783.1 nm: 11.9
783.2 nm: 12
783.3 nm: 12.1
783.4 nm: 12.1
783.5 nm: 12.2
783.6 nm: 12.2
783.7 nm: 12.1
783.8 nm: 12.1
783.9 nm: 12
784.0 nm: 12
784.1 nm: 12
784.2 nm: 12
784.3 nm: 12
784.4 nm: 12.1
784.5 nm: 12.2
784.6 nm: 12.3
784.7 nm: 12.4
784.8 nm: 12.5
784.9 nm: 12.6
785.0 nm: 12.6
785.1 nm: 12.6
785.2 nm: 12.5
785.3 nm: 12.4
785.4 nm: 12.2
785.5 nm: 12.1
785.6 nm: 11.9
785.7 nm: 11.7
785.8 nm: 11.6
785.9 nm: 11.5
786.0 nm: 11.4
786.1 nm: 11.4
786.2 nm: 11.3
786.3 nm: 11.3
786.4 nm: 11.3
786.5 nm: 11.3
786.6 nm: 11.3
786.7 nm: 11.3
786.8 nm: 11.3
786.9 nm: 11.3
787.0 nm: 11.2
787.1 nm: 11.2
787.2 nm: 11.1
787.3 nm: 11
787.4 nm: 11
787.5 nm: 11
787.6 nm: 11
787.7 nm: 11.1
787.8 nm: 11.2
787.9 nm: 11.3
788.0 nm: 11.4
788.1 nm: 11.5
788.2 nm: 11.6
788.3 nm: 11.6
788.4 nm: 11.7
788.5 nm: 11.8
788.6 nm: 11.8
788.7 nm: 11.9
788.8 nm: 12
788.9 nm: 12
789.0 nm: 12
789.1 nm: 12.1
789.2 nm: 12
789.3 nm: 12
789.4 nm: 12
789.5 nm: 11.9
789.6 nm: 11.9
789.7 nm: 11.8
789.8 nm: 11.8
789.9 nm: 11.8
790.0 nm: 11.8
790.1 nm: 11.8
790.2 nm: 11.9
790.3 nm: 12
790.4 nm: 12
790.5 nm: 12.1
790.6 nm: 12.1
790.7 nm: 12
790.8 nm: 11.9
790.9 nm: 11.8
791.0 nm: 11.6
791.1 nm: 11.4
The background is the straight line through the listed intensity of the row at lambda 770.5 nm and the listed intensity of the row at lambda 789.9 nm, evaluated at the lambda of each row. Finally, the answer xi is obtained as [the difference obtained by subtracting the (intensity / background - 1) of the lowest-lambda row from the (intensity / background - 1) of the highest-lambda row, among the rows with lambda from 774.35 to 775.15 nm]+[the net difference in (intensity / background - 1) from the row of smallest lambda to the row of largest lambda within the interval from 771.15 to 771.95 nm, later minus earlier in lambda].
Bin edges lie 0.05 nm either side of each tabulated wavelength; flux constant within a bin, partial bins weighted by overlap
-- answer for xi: -0.08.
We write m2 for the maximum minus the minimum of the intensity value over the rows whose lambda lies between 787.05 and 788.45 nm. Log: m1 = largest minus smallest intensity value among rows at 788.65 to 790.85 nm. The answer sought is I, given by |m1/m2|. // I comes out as 0.4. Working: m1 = 0.30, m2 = 0.7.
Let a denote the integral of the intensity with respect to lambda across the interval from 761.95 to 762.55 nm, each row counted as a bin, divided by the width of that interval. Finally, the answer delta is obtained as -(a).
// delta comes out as -13.1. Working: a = 13.1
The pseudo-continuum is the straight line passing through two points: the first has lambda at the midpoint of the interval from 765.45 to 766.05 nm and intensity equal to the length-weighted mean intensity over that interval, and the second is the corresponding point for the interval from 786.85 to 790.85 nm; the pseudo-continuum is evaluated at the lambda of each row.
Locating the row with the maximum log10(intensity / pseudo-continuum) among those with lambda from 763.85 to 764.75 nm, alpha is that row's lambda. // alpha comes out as 764.7 nm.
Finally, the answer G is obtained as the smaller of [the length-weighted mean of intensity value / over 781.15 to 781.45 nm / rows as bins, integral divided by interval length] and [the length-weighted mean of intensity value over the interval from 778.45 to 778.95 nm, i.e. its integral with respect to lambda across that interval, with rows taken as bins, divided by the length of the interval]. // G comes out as 11.8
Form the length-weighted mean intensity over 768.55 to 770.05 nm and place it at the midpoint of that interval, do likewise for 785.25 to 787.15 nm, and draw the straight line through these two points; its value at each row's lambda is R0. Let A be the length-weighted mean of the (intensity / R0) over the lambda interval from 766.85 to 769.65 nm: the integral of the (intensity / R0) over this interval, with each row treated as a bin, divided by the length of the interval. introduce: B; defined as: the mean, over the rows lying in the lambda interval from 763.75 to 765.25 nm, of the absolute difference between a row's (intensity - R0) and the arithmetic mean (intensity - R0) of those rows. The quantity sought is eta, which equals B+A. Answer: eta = 1.350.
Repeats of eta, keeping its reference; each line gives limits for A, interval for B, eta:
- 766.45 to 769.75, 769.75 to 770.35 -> 1.260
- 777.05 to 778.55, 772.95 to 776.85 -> 1.338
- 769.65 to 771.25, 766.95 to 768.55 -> 1.185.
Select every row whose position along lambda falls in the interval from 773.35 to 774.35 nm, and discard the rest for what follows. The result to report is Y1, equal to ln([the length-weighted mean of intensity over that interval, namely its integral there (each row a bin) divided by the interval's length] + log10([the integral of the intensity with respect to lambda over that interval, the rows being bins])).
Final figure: 2.62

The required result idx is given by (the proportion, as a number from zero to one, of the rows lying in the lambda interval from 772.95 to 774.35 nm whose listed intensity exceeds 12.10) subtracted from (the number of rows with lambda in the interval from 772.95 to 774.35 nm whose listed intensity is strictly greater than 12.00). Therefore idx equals 13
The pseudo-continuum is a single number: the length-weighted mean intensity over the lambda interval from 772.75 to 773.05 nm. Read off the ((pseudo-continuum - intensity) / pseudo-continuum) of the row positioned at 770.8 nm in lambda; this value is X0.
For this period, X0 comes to 0.02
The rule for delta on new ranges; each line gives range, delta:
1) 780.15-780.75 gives -12.5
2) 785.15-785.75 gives -12.1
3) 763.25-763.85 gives -12.3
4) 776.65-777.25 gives -12.4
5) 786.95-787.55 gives -11.1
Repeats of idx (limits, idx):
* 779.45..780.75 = 12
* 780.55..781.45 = 8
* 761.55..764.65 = 30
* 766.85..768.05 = 11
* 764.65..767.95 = 32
